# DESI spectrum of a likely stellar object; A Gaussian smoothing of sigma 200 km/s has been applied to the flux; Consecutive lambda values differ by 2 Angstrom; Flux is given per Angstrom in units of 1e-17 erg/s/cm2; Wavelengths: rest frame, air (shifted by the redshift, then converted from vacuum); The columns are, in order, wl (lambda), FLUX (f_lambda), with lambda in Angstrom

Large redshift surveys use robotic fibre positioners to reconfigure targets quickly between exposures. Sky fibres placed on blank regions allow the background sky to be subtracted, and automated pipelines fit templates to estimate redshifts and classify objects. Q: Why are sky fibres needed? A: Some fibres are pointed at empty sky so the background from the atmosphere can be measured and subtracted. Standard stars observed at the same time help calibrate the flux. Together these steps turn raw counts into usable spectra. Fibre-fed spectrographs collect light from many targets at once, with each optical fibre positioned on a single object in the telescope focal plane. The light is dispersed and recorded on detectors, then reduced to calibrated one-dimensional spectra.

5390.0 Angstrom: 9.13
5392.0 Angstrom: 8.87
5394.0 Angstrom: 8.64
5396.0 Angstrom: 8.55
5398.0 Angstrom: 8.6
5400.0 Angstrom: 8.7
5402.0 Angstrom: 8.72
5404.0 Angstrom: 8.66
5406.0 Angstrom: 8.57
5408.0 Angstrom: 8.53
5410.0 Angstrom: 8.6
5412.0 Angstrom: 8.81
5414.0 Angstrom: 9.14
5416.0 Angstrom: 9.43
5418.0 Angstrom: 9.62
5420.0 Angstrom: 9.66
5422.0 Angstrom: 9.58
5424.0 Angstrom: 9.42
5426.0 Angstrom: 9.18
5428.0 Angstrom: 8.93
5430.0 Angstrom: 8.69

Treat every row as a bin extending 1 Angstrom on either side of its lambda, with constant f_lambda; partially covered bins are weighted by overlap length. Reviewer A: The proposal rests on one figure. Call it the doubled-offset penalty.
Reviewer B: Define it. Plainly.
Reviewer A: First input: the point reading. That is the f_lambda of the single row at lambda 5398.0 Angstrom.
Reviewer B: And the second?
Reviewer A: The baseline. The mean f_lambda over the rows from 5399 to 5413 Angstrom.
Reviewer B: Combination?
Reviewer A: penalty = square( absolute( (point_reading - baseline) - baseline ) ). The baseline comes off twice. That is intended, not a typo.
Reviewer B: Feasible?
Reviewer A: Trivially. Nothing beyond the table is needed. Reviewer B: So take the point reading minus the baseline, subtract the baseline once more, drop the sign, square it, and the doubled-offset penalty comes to 76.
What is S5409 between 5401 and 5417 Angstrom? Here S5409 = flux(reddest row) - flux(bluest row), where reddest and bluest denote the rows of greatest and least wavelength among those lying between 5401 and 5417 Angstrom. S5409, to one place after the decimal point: 0.7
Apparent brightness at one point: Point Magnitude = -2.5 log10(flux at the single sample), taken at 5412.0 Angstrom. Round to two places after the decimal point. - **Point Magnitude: -2.36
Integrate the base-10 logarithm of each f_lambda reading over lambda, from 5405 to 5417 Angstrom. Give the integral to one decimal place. 11.4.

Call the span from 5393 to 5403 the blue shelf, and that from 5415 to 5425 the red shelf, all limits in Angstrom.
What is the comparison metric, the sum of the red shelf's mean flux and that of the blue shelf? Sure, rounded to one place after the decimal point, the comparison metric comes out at 18.2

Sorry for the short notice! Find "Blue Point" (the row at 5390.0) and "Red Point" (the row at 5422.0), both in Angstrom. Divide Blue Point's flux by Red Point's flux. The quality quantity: 0.95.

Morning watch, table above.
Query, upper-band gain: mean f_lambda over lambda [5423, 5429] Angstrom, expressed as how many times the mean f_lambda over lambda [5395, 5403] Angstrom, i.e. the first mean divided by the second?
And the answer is 1.06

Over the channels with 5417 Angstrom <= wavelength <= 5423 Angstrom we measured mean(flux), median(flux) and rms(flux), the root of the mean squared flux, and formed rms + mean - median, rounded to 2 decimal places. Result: 9.62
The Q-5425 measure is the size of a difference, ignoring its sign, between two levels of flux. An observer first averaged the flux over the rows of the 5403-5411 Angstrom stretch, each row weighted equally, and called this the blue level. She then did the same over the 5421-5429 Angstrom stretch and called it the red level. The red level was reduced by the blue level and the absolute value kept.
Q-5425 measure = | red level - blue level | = 0.69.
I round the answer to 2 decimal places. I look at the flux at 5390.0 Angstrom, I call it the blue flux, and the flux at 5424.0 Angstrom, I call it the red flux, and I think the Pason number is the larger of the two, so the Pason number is 9.42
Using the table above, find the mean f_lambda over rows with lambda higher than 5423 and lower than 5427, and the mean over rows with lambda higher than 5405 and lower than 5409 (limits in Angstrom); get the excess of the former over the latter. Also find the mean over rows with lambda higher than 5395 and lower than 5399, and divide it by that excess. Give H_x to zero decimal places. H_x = 11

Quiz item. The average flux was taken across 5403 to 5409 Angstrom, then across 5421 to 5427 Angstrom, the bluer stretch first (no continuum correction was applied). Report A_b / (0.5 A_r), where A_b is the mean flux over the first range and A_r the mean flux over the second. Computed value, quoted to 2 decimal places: 1.83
